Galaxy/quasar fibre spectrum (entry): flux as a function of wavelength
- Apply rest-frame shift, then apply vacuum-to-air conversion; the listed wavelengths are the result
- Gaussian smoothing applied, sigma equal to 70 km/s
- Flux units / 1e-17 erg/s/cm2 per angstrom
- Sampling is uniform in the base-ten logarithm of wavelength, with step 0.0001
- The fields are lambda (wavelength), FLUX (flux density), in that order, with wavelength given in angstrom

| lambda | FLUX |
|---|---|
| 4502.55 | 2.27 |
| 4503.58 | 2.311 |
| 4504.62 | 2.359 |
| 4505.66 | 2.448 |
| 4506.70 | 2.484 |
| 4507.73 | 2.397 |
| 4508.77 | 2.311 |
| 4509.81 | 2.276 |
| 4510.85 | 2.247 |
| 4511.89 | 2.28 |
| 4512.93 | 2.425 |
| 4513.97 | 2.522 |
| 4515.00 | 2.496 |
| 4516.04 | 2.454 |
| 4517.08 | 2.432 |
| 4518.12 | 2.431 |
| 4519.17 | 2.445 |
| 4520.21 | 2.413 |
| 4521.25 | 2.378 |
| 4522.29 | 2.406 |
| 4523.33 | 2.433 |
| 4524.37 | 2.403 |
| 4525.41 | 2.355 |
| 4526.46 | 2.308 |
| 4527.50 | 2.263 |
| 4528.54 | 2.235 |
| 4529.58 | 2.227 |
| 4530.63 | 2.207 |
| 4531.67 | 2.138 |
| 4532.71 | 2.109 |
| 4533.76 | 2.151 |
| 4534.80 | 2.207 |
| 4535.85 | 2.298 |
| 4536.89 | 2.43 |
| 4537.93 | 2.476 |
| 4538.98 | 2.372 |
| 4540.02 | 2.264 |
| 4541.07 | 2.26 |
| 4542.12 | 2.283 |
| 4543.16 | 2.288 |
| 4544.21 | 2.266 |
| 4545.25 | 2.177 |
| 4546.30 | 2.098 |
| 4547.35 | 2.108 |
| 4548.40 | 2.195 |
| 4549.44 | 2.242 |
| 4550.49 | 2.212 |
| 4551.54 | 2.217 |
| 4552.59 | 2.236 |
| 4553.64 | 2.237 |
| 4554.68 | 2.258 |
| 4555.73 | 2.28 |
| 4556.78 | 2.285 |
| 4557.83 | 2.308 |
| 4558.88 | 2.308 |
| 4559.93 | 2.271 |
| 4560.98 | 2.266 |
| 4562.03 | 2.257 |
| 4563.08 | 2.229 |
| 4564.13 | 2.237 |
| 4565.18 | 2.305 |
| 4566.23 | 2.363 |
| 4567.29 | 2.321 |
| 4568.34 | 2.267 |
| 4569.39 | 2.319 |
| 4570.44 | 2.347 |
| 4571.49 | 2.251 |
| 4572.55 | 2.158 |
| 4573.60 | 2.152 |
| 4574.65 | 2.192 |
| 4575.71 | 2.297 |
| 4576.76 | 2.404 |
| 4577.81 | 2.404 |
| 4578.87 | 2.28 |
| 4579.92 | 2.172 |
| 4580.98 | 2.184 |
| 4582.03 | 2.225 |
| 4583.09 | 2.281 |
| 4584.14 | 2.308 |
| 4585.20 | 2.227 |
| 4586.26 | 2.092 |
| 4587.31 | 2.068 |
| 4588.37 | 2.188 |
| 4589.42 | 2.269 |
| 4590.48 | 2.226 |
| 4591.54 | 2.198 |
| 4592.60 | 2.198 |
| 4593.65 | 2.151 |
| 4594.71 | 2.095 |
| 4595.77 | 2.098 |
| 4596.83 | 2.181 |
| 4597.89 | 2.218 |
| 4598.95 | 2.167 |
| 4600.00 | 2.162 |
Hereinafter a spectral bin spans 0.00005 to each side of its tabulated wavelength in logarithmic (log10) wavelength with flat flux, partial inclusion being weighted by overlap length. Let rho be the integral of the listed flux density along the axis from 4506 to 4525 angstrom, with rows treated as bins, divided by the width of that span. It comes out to 2.40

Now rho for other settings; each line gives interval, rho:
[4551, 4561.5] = 2.27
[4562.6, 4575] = 2.26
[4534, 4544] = 2.31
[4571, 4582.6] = 2.25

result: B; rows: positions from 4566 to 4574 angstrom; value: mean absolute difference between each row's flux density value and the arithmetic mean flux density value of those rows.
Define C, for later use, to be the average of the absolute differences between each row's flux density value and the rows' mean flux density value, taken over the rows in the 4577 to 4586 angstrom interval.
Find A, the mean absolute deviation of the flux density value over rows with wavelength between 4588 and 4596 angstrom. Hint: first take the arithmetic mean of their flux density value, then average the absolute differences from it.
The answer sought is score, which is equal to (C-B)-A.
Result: -0.05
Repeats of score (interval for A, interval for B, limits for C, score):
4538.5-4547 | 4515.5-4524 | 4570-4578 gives 0.01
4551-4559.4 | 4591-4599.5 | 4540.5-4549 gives 0.00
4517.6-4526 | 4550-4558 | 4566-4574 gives 0.01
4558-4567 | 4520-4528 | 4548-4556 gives -0.06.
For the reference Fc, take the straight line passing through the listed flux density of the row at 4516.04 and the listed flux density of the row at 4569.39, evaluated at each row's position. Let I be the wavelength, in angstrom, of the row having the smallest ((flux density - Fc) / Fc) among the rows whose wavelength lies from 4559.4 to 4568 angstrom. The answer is 4563.08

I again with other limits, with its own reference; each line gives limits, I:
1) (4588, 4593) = 4588.37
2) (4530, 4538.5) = 4532.71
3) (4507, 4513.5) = 4510.85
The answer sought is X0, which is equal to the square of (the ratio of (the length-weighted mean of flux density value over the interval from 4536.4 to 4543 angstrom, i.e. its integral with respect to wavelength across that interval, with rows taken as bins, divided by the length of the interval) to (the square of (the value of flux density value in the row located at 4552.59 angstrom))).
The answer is 0.22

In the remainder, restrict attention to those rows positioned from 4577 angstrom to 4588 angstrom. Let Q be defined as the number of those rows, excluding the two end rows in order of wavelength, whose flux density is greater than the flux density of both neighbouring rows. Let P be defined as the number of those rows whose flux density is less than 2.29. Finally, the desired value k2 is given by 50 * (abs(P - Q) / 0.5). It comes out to 700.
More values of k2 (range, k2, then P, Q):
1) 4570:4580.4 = 600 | 6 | 0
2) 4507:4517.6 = 200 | 3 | 1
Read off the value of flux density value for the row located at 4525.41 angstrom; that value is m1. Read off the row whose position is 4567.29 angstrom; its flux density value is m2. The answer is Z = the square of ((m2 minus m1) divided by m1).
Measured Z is 0.000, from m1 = 2.355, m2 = 2.321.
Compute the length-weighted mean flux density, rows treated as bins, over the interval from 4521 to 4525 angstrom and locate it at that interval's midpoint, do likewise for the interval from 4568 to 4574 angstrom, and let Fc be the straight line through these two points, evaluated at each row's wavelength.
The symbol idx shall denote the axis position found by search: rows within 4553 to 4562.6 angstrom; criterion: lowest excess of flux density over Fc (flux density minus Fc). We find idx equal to 4553.64 angstrom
